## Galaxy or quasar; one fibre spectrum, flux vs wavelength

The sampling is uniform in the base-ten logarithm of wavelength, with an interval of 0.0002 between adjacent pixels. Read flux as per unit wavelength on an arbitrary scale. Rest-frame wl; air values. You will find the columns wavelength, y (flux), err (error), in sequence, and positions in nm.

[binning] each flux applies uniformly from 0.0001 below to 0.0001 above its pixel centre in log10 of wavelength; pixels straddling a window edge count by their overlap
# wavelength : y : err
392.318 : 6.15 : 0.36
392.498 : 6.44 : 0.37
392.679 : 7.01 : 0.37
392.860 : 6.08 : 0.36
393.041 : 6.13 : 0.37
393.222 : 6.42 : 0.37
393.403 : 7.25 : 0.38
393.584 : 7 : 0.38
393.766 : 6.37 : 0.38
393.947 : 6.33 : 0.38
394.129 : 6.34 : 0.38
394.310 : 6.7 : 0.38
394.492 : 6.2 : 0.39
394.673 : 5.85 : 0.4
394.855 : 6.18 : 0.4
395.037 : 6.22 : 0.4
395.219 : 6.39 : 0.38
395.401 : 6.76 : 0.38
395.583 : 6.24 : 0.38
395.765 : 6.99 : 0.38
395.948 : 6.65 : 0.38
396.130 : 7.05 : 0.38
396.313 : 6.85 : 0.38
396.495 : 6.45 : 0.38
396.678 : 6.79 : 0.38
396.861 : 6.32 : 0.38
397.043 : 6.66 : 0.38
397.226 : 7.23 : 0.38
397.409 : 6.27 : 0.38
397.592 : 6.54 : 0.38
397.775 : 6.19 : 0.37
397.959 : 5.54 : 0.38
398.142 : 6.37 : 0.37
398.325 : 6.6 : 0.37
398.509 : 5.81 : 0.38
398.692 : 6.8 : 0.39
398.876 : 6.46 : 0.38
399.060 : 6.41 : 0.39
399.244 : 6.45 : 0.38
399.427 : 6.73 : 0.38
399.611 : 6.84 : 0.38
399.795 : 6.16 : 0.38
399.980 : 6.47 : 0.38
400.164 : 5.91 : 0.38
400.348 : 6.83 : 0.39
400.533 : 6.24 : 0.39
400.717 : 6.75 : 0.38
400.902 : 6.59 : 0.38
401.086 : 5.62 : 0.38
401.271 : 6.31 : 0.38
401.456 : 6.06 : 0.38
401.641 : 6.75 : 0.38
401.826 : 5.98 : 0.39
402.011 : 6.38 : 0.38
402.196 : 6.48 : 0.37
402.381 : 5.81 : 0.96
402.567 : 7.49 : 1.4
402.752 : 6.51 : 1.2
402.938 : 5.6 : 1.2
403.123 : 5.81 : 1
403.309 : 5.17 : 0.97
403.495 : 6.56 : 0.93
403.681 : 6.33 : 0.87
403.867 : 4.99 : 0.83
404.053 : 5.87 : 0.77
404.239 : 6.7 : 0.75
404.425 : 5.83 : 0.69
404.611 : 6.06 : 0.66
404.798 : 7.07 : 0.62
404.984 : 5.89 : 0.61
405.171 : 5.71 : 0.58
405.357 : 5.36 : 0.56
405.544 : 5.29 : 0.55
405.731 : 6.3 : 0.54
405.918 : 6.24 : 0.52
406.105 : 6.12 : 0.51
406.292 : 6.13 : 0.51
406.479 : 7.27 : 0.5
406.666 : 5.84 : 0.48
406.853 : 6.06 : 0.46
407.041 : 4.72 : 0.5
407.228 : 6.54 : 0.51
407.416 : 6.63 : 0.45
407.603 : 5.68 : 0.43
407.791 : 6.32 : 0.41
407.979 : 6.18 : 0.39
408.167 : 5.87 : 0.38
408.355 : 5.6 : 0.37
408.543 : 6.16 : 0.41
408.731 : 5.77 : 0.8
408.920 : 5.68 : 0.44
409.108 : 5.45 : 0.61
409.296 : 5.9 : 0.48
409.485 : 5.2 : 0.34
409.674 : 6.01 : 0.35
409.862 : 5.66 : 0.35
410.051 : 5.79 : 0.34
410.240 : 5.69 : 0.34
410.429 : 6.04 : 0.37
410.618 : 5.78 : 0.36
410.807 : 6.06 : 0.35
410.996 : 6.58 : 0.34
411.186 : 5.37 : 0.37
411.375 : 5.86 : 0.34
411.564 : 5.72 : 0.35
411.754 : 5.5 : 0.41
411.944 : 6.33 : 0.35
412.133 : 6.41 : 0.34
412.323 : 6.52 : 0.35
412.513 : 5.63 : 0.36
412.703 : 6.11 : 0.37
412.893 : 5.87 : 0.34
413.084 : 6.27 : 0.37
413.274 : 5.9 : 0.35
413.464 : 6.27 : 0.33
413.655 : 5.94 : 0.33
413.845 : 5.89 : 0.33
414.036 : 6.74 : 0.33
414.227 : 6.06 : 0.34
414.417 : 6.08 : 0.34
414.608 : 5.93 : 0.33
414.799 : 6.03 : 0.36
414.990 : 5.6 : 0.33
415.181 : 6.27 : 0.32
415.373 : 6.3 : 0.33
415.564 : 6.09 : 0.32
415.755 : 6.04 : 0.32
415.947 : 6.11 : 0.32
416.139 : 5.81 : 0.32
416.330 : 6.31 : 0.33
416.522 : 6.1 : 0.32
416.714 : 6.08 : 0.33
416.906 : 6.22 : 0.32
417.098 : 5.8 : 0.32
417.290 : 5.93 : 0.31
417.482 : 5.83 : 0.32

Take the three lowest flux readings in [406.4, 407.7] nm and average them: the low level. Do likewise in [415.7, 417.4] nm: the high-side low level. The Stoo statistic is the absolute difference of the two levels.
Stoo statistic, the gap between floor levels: 0.43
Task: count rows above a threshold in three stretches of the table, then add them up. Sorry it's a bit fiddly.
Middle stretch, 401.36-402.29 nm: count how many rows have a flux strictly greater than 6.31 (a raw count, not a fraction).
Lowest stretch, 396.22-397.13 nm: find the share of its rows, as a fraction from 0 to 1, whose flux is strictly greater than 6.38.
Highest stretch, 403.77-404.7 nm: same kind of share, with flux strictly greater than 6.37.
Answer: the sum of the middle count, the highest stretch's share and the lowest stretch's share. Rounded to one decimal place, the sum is 4.0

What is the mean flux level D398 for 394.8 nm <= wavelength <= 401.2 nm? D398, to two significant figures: 6.5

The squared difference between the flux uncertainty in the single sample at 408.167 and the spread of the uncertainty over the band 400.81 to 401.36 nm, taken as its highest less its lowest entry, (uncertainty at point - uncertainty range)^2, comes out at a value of 0.14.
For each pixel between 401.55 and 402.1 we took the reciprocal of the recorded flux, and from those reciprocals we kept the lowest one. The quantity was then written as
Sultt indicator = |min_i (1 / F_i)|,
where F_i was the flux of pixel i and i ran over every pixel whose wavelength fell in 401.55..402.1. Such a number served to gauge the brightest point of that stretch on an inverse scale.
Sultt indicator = 0.148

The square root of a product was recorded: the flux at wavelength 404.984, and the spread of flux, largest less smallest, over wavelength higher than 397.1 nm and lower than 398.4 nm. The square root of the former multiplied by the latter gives 3.16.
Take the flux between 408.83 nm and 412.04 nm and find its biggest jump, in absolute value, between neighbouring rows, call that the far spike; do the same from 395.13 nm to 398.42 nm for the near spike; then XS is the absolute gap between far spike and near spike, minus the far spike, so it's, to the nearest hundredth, -0.96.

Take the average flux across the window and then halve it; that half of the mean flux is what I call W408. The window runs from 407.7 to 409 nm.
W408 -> 2.97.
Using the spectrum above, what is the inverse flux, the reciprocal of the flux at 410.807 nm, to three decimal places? 0.165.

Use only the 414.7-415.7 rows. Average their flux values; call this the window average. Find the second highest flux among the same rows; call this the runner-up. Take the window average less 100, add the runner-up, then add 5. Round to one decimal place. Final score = -82.7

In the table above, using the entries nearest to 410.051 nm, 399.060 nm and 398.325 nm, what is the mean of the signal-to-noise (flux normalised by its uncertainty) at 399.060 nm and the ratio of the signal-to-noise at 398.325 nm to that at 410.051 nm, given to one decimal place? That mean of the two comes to 8.7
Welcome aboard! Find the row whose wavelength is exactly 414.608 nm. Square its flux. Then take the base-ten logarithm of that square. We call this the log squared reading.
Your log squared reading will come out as 1.55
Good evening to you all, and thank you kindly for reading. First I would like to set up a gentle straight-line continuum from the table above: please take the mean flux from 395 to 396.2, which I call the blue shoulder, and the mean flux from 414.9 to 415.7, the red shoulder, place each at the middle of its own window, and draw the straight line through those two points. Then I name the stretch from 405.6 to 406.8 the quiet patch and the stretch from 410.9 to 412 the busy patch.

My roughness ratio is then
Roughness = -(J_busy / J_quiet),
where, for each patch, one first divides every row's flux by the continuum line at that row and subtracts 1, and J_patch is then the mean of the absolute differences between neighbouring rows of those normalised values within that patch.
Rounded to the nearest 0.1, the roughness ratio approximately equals -1.1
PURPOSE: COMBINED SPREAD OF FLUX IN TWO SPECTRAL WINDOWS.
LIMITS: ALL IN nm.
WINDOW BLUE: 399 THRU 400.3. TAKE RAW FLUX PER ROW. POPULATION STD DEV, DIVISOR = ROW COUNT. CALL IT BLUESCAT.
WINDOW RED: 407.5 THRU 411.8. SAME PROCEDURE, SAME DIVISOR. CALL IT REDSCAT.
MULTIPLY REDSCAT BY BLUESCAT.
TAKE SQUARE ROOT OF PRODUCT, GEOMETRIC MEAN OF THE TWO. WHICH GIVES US 0.30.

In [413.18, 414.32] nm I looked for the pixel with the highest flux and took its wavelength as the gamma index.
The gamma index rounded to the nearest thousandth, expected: 414.036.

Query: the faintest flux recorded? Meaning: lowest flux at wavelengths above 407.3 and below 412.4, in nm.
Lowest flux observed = 5.2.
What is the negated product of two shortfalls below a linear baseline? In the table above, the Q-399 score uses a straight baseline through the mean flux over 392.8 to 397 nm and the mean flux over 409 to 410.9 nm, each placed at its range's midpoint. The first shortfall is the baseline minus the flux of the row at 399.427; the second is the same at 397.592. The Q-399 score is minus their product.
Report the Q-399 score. -0.1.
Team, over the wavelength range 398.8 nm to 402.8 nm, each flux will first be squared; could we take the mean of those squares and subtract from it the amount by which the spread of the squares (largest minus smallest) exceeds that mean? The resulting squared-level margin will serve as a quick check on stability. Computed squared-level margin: 58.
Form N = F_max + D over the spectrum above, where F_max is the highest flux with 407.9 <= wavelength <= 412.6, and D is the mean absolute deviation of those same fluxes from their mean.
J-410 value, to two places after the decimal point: 6.86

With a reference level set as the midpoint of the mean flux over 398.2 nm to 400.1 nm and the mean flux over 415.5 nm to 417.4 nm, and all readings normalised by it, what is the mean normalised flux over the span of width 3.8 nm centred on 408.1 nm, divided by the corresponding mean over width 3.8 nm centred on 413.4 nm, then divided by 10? 0.098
